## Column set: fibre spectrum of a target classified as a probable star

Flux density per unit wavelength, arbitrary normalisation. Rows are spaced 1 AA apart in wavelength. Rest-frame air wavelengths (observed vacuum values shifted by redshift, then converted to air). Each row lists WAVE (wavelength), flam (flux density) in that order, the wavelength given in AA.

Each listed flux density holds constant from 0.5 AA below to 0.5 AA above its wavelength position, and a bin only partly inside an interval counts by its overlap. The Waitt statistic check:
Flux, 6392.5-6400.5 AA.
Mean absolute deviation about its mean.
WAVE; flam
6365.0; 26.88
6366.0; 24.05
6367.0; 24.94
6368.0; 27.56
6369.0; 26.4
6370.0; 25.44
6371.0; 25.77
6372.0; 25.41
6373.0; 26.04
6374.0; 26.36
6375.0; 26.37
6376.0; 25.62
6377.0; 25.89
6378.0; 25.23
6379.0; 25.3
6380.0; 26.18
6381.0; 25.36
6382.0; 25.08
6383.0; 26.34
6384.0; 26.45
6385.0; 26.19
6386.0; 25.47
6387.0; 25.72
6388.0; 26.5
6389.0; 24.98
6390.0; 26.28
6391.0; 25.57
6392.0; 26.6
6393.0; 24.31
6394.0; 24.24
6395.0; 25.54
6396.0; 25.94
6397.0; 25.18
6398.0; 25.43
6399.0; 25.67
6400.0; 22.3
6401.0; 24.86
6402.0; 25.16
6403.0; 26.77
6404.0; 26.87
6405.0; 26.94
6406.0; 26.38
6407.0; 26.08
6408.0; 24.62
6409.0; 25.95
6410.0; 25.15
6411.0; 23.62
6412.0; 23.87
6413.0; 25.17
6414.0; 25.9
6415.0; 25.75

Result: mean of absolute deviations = 0.91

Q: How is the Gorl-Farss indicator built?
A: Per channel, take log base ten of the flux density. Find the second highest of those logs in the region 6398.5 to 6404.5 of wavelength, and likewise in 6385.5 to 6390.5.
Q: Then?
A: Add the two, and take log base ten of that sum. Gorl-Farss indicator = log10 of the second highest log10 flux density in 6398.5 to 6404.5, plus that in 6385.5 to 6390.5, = 0.4544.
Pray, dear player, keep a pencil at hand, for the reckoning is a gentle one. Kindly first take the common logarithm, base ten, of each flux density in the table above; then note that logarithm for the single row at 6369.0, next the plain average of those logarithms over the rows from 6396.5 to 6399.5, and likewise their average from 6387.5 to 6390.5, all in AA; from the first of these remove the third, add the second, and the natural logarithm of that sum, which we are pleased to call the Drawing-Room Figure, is 0.346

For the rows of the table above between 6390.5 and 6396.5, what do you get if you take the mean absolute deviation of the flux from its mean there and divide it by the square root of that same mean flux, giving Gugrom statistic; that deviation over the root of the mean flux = 0.14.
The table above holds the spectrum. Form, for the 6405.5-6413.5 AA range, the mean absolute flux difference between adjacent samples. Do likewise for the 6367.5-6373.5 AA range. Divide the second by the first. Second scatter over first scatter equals 0.69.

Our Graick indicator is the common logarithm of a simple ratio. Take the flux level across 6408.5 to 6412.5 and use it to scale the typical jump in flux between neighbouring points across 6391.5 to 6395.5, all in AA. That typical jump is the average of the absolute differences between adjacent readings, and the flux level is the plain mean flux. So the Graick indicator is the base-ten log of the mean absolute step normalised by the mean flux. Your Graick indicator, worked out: -1.31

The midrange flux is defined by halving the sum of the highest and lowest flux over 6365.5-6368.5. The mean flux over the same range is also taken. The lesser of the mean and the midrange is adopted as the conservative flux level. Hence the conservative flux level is 25.52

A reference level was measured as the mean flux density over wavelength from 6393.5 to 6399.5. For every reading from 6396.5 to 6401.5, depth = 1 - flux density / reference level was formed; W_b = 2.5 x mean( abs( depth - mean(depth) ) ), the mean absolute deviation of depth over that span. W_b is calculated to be 0.094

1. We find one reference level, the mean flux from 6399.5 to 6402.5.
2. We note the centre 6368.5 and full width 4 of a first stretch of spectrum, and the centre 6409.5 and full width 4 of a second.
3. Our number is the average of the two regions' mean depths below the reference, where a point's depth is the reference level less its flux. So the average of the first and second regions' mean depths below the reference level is -1.35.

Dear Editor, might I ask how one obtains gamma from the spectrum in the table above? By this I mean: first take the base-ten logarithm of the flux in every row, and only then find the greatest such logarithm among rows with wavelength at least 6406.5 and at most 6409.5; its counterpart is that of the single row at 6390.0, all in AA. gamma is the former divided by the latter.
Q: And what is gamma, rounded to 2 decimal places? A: 1.00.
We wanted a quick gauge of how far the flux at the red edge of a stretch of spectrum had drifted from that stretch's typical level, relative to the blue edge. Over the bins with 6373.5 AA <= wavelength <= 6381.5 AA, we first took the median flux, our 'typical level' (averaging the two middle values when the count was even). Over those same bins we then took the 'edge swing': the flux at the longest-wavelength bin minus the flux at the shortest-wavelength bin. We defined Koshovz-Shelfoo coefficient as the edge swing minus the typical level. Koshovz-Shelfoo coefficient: -26.8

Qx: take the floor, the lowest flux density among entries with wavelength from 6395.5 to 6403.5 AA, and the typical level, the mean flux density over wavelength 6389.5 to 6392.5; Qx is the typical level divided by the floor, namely 1.17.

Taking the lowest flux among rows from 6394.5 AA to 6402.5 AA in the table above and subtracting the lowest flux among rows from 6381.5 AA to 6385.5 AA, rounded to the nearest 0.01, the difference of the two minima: -2.78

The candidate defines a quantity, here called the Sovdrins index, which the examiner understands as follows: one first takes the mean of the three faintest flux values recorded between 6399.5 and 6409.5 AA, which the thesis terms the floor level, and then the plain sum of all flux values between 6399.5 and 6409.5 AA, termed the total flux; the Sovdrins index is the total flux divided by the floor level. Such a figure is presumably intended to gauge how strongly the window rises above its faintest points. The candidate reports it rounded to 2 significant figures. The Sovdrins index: 11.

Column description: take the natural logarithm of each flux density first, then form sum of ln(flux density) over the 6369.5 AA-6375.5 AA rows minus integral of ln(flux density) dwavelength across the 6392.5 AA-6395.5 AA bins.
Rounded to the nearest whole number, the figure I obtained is 10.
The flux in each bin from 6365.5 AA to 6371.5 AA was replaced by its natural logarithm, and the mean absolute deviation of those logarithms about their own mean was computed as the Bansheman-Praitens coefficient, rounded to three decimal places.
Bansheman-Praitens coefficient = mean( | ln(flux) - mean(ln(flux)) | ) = 0.034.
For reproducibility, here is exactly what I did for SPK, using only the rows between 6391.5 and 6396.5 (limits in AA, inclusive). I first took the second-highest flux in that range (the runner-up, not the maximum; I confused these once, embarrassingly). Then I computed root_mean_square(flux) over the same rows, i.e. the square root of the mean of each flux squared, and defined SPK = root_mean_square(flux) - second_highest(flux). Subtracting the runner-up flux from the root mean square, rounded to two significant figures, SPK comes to -0.60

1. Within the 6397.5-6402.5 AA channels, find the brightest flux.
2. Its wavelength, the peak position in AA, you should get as 6399.0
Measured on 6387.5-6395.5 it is 6392.0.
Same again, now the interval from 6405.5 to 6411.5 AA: 6406.0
